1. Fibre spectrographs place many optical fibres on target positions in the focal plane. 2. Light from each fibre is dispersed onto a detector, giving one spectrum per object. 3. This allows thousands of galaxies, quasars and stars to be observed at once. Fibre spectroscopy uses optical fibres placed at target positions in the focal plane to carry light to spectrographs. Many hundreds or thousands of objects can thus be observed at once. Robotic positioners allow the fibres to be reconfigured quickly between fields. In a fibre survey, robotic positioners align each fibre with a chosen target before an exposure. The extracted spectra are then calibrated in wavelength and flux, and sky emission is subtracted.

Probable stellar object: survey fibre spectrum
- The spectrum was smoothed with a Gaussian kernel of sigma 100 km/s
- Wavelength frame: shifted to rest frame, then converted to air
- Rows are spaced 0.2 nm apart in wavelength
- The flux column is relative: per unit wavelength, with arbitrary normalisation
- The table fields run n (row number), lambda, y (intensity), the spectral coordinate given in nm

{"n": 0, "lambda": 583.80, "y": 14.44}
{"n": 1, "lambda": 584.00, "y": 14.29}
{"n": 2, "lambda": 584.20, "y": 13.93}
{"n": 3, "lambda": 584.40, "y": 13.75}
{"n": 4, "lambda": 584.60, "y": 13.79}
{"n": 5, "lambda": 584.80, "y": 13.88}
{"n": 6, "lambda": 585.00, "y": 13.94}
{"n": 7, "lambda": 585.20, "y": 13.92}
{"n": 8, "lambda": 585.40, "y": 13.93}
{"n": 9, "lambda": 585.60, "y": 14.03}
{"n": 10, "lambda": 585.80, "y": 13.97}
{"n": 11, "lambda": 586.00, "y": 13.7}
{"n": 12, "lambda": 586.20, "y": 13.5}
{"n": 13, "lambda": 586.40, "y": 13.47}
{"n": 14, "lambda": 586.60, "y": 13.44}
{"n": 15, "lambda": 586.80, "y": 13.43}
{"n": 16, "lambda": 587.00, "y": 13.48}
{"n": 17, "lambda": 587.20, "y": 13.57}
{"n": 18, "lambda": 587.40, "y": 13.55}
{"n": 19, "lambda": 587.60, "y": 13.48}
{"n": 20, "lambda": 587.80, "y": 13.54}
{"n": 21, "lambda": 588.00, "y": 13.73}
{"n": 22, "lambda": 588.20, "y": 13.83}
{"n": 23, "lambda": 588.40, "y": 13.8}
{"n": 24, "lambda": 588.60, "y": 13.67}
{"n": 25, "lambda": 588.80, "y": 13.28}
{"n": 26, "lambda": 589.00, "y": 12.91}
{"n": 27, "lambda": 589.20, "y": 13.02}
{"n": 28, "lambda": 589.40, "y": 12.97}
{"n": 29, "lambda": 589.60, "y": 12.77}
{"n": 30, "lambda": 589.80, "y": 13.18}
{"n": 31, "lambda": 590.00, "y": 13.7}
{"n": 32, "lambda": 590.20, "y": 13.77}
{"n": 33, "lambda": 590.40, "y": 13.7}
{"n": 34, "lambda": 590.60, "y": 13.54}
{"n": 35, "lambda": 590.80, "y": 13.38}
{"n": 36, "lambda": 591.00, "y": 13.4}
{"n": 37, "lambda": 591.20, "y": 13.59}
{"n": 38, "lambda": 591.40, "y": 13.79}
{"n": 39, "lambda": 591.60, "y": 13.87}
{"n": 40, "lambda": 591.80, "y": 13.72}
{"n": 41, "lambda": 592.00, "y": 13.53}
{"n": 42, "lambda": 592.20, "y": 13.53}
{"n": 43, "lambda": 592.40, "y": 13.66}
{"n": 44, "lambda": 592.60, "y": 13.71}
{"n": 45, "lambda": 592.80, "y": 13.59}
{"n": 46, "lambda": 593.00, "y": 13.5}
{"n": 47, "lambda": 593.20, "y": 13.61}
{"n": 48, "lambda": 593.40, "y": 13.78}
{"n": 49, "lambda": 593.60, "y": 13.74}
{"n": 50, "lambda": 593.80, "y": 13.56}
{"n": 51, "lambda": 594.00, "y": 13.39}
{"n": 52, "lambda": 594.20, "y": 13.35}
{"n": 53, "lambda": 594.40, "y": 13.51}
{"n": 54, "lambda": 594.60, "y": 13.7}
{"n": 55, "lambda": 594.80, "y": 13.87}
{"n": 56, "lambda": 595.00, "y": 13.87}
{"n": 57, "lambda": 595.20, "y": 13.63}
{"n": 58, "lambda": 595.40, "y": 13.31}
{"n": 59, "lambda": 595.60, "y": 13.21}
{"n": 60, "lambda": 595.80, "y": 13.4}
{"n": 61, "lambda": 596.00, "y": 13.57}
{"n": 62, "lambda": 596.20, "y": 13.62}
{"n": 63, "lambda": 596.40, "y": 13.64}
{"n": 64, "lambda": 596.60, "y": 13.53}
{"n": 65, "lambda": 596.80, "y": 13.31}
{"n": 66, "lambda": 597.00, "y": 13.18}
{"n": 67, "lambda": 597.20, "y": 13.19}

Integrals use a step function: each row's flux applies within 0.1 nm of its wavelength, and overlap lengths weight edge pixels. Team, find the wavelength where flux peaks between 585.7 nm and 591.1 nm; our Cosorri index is 585.80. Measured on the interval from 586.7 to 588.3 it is 588.20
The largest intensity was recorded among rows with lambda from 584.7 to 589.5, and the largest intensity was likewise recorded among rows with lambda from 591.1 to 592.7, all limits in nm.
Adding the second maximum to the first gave 27.9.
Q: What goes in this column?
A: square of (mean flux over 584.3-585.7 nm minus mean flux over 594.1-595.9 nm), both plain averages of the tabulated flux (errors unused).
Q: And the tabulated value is 0.124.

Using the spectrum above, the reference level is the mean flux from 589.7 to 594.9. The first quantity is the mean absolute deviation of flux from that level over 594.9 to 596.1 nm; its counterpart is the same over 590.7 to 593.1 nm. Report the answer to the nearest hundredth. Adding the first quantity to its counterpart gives 0.32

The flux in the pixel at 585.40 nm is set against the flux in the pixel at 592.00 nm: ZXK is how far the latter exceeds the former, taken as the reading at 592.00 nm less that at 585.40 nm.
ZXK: -0.40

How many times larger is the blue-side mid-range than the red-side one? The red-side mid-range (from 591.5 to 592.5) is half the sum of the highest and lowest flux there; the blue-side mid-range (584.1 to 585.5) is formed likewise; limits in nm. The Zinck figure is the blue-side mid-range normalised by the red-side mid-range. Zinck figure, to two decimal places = 1.01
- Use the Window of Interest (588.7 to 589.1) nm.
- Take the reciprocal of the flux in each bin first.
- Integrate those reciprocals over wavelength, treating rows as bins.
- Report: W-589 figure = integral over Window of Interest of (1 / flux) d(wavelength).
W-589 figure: 0.0306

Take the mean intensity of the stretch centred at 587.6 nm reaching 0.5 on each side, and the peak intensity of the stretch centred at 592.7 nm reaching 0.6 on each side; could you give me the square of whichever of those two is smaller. 184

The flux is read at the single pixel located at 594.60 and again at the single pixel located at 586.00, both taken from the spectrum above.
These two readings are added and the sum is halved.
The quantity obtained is 13.7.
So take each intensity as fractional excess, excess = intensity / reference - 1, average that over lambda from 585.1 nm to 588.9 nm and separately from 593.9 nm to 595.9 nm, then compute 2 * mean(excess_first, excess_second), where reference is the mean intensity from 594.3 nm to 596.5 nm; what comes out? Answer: 0.002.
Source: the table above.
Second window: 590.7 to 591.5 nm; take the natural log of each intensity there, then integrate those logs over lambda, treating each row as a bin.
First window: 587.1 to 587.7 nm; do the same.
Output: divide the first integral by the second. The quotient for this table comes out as 0.75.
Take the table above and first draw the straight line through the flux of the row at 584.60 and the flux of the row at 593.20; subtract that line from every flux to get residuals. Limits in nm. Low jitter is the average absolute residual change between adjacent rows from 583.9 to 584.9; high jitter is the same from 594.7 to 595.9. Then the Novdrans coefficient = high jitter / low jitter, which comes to 1.01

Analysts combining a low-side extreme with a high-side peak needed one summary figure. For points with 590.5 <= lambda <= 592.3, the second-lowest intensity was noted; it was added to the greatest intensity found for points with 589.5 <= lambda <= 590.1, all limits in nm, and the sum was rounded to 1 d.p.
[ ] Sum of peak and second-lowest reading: 27.1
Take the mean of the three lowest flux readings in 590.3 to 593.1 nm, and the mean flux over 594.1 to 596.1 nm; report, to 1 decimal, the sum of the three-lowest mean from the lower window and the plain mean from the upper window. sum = 27.0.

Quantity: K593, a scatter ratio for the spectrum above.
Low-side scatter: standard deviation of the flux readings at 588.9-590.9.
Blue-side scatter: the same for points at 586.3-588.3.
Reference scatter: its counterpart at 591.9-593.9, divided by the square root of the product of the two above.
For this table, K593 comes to 0.4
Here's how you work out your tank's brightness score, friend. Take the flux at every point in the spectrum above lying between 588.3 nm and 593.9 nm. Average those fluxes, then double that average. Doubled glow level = 27.02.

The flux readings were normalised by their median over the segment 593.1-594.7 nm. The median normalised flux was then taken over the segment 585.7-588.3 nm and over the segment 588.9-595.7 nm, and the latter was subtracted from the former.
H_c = -0.003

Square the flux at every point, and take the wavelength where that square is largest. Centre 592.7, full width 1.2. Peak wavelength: 592.60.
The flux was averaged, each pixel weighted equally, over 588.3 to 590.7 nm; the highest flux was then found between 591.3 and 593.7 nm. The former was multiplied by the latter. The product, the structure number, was 185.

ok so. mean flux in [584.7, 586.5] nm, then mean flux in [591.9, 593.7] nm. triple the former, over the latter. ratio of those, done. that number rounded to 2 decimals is 3.04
